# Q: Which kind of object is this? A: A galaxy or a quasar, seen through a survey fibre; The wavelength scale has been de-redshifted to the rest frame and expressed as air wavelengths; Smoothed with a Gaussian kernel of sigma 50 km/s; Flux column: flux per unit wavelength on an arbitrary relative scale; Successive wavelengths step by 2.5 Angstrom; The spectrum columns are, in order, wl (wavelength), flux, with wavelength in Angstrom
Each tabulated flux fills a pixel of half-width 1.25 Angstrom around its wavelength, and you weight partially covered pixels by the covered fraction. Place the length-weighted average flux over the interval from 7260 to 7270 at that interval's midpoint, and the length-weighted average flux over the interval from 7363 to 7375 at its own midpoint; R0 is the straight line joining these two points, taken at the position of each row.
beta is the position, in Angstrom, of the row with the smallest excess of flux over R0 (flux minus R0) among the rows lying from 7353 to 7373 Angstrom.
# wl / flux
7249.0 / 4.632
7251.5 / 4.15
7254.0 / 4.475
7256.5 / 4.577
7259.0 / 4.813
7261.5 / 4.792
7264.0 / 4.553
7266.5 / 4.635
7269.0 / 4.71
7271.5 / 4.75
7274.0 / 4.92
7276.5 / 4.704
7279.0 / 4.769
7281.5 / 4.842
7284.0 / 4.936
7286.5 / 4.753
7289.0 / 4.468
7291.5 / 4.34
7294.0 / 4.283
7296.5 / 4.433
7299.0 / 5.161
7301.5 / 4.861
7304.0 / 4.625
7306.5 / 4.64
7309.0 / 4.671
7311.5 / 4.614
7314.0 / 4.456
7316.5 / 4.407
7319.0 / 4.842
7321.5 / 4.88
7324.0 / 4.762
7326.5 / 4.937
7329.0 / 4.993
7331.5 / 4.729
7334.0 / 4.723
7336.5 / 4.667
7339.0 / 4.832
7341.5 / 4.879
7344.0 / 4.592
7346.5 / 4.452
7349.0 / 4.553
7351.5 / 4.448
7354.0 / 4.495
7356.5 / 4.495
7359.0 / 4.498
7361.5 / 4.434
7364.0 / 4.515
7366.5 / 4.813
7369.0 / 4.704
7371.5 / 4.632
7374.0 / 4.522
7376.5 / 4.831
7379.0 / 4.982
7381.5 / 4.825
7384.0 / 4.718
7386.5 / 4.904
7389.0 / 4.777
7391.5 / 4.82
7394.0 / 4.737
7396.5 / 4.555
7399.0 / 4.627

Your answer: 7361.5 Angstrom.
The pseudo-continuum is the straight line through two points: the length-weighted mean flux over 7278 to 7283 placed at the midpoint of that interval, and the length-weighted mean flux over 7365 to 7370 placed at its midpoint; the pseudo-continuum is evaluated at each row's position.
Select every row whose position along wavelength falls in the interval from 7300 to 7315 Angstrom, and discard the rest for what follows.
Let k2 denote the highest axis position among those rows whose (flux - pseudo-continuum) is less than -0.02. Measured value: 7314.0 Angstrom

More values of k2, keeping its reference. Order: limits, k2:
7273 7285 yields 7279.0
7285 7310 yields 7309.0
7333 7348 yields 7346.5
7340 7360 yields 7359.0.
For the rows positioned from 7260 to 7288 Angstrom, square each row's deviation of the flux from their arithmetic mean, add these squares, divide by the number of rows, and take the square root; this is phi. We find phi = 0.108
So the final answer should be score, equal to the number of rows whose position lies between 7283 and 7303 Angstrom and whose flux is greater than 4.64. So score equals 4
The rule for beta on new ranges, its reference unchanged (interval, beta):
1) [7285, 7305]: 7294.0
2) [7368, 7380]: 7374.0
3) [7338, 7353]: 7351.5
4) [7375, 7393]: 7384.0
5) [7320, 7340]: 7336.5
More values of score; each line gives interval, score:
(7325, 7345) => 7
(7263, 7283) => 6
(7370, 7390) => 6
